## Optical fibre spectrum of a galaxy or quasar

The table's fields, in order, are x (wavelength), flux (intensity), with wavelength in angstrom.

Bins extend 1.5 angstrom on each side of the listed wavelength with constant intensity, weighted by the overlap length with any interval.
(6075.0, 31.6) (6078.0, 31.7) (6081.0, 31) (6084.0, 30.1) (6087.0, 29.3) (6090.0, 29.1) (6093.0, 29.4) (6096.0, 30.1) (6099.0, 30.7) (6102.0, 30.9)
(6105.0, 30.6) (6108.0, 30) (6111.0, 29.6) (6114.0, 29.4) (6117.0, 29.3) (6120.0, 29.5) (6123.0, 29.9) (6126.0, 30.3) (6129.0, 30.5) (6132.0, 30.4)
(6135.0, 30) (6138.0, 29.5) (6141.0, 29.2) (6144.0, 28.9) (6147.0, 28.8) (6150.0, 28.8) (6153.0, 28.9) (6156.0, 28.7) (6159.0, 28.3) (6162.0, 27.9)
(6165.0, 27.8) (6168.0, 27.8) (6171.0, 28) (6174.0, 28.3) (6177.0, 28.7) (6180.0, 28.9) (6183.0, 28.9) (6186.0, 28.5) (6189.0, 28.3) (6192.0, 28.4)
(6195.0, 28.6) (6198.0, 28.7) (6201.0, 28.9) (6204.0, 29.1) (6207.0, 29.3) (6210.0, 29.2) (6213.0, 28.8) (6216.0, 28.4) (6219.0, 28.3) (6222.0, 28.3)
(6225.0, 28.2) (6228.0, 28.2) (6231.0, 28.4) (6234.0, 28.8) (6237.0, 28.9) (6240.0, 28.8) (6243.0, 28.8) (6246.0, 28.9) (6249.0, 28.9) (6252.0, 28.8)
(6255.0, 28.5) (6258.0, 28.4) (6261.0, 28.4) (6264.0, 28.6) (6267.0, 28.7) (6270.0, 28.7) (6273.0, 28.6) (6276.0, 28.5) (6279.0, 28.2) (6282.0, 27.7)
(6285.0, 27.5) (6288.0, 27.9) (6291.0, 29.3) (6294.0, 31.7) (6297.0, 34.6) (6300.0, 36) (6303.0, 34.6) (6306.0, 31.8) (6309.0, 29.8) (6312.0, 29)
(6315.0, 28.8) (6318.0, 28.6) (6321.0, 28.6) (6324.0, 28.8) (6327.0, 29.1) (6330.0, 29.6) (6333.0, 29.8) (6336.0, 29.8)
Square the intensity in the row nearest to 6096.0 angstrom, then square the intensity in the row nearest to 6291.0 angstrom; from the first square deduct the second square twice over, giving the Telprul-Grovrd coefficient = -811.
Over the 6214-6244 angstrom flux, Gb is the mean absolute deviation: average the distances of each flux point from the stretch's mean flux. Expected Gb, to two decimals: 0.25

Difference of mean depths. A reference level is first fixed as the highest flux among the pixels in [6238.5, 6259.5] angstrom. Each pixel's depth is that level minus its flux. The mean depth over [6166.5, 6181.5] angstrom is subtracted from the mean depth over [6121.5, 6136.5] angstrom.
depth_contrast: -1.9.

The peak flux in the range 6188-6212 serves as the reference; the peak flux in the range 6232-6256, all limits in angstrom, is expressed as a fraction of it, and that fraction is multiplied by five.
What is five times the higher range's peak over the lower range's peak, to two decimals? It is 4.93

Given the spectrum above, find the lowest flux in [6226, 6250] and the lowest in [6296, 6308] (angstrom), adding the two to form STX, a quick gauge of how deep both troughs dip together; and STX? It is 60.0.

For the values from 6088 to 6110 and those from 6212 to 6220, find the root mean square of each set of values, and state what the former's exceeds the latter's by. 1.6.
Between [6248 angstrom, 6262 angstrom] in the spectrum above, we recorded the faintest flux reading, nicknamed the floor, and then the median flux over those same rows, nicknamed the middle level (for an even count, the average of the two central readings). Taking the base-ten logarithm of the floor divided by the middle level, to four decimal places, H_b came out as -0.0015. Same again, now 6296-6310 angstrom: -0.0649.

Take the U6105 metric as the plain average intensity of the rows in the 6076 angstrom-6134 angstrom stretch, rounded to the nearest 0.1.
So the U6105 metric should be 30.1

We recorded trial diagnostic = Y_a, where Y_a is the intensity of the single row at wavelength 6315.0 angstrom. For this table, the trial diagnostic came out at 28.8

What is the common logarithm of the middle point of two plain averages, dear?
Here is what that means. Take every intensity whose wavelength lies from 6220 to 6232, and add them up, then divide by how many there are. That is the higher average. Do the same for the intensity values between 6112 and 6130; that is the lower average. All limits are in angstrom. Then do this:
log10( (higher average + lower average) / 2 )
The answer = 1.46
